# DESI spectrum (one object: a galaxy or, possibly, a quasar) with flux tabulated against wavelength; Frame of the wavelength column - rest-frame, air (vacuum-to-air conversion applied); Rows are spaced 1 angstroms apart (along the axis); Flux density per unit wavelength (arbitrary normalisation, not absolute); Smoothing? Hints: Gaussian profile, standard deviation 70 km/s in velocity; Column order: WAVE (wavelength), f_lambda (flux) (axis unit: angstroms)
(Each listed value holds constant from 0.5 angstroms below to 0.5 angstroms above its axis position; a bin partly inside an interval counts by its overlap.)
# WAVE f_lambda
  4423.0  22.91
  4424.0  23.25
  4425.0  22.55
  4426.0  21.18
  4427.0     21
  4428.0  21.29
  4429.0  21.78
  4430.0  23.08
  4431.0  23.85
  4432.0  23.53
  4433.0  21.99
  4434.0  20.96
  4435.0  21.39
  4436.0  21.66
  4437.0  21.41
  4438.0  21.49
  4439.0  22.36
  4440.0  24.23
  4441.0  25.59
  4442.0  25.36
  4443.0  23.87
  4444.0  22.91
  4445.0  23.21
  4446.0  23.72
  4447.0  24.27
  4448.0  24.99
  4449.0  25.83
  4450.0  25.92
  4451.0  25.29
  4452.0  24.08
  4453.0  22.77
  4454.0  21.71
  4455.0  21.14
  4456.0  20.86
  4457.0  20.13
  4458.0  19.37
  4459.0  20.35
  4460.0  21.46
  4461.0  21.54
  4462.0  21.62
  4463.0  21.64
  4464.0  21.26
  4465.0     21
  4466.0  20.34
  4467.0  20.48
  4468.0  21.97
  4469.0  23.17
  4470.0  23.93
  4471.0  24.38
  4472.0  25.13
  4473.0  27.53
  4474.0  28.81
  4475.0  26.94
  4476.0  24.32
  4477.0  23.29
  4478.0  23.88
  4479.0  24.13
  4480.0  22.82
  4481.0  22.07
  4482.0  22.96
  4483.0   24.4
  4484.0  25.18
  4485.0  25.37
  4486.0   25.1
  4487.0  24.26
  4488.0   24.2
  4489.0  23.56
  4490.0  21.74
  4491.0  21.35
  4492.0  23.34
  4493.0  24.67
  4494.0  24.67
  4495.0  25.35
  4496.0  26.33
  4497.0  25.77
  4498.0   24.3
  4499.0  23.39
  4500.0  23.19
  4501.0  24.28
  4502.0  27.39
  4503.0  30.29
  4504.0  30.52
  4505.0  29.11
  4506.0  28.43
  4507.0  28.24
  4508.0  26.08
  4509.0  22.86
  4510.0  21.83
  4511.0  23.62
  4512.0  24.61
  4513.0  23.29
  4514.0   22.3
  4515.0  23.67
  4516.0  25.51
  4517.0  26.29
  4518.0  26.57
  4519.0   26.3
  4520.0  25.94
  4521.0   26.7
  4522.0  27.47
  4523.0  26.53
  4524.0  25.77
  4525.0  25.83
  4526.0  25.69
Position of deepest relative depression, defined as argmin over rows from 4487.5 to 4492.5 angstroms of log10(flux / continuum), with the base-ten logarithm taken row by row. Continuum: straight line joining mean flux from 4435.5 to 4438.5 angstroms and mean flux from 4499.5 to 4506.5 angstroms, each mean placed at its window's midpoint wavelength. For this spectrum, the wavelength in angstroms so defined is 4491.0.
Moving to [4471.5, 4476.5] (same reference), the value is 4476.0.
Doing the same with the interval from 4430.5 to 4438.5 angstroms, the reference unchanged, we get 4434.0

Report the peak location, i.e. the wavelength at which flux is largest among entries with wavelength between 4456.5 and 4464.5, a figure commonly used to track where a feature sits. 4463.0 angstroms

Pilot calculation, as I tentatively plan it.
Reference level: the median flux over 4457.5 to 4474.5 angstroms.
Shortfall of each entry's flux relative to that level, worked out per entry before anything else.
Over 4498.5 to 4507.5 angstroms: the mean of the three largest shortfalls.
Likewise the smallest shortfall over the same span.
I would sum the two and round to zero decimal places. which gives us -11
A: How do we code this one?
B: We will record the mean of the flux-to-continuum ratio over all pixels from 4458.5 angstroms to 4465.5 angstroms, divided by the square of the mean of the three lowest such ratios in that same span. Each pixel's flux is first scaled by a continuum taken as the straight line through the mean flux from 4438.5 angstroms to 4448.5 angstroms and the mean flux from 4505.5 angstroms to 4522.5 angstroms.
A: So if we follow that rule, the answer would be 1.19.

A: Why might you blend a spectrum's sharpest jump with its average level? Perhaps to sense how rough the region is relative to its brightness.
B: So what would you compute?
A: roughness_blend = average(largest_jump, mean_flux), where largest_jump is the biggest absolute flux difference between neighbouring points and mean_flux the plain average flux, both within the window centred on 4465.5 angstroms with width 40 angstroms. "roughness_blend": 12.9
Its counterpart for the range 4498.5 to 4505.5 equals 15.0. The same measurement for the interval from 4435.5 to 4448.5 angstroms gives 12.7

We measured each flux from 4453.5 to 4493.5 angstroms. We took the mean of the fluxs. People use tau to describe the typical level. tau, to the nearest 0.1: 23.0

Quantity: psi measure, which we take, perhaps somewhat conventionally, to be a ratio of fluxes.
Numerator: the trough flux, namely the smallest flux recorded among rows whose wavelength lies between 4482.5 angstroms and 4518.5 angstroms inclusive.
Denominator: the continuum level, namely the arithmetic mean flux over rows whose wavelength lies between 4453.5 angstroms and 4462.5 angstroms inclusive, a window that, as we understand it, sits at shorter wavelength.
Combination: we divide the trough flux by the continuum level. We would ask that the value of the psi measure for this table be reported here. 1.02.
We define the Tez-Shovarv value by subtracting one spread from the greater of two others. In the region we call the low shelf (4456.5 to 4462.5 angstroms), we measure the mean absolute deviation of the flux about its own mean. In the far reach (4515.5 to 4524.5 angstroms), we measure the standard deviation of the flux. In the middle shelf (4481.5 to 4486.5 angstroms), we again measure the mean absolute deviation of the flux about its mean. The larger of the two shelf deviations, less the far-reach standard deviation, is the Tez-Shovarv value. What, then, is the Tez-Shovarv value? 0.2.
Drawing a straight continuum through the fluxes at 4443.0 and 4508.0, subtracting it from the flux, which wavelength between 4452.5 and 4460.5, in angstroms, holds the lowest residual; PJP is 4458.0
